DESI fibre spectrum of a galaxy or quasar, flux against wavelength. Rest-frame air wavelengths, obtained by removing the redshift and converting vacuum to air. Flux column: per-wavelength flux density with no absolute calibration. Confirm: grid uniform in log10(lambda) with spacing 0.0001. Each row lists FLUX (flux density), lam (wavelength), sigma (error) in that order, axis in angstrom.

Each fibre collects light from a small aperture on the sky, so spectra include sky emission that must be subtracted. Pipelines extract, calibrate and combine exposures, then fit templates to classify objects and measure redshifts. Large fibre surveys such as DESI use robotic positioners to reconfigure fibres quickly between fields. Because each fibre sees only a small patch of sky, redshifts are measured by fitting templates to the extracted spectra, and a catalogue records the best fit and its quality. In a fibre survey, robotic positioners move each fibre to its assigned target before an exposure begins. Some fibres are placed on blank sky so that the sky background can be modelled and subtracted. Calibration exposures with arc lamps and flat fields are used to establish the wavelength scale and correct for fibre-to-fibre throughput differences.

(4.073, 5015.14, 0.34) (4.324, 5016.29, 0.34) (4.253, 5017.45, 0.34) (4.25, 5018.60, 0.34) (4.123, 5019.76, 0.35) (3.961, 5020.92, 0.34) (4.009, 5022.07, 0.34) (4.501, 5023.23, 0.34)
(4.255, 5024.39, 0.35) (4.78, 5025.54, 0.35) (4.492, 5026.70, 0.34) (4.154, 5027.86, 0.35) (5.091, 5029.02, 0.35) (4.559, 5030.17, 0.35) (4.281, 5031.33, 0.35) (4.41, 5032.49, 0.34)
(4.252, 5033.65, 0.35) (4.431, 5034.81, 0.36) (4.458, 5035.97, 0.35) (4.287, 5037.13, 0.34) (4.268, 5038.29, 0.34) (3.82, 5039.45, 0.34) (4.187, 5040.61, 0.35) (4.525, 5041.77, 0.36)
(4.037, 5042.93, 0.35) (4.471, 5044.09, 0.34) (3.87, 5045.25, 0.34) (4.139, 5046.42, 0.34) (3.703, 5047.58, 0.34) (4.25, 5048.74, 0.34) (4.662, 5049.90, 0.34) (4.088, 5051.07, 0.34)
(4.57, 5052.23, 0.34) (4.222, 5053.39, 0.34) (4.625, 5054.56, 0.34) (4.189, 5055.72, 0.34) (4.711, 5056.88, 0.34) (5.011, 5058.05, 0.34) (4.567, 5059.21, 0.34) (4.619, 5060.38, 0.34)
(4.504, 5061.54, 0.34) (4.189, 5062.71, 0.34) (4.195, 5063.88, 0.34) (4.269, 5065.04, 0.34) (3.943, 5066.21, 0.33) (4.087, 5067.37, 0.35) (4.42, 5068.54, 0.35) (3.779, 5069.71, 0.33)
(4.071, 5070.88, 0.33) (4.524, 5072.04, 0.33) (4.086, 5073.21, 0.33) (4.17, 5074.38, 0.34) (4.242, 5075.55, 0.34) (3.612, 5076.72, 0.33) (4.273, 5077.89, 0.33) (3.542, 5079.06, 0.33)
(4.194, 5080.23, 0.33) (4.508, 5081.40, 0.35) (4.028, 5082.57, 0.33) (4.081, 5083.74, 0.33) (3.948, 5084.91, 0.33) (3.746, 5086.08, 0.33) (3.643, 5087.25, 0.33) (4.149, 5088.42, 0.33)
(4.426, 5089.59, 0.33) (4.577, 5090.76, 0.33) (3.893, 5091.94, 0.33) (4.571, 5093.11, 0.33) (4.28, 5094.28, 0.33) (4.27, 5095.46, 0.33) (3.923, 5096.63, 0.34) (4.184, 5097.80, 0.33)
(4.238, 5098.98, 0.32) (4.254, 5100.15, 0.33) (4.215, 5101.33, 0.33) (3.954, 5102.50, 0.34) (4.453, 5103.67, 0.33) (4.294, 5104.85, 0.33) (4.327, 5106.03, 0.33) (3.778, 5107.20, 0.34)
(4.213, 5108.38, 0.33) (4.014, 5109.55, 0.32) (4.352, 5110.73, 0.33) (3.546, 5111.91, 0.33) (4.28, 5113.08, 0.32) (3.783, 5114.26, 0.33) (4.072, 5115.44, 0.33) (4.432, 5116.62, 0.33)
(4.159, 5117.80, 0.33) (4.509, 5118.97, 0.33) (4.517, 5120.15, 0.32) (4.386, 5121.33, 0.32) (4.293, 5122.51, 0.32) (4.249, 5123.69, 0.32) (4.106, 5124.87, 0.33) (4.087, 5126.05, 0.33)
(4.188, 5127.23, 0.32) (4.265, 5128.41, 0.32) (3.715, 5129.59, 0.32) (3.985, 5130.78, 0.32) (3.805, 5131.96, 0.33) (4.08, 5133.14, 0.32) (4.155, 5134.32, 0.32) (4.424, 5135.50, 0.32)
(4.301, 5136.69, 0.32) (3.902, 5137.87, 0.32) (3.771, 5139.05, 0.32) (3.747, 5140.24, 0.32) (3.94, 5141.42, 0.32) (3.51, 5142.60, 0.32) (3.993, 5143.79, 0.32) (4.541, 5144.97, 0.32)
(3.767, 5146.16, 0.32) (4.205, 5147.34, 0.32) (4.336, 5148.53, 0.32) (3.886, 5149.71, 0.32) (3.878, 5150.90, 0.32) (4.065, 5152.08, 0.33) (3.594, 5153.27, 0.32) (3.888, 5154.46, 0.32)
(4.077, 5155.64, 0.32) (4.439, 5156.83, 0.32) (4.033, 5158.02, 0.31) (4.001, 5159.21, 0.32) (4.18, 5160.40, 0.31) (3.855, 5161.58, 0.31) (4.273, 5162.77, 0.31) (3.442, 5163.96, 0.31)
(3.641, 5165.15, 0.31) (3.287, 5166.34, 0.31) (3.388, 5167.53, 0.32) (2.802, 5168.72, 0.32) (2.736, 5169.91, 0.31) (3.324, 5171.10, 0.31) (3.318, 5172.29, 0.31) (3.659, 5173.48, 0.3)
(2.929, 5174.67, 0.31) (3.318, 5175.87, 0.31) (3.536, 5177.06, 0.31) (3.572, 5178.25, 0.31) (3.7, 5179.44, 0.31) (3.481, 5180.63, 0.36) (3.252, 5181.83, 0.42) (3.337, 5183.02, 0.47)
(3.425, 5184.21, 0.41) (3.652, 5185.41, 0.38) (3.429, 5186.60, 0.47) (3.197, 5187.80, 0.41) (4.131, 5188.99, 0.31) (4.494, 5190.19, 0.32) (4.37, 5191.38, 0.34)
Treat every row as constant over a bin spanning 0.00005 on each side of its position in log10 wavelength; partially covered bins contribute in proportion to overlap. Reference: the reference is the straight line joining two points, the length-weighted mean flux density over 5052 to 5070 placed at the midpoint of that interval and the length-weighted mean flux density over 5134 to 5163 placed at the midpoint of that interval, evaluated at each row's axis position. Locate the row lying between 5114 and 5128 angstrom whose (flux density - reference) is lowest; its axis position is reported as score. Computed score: 5114.26 angstrom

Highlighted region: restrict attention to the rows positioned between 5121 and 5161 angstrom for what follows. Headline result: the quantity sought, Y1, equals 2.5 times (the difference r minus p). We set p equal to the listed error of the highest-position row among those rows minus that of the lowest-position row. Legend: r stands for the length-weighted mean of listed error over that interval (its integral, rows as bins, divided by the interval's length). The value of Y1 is 0.83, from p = -0.010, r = 0.321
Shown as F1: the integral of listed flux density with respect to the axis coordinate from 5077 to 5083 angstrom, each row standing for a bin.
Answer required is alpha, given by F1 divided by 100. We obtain 0.245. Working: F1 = 25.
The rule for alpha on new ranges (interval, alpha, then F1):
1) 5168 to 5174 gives 0.190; 19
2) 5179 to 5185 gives 0.206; 21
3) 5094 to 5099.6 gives 0.234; 23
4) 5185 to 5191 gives 0.228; 23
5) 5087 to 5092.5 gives 0.229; 23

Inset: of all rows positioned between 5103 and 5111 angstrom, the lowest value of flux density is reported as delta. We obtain 3.778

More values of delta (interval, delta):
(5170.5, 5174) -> 3.318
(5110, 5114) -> 3.546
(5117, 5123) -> 4.159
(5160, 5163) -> 3.855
